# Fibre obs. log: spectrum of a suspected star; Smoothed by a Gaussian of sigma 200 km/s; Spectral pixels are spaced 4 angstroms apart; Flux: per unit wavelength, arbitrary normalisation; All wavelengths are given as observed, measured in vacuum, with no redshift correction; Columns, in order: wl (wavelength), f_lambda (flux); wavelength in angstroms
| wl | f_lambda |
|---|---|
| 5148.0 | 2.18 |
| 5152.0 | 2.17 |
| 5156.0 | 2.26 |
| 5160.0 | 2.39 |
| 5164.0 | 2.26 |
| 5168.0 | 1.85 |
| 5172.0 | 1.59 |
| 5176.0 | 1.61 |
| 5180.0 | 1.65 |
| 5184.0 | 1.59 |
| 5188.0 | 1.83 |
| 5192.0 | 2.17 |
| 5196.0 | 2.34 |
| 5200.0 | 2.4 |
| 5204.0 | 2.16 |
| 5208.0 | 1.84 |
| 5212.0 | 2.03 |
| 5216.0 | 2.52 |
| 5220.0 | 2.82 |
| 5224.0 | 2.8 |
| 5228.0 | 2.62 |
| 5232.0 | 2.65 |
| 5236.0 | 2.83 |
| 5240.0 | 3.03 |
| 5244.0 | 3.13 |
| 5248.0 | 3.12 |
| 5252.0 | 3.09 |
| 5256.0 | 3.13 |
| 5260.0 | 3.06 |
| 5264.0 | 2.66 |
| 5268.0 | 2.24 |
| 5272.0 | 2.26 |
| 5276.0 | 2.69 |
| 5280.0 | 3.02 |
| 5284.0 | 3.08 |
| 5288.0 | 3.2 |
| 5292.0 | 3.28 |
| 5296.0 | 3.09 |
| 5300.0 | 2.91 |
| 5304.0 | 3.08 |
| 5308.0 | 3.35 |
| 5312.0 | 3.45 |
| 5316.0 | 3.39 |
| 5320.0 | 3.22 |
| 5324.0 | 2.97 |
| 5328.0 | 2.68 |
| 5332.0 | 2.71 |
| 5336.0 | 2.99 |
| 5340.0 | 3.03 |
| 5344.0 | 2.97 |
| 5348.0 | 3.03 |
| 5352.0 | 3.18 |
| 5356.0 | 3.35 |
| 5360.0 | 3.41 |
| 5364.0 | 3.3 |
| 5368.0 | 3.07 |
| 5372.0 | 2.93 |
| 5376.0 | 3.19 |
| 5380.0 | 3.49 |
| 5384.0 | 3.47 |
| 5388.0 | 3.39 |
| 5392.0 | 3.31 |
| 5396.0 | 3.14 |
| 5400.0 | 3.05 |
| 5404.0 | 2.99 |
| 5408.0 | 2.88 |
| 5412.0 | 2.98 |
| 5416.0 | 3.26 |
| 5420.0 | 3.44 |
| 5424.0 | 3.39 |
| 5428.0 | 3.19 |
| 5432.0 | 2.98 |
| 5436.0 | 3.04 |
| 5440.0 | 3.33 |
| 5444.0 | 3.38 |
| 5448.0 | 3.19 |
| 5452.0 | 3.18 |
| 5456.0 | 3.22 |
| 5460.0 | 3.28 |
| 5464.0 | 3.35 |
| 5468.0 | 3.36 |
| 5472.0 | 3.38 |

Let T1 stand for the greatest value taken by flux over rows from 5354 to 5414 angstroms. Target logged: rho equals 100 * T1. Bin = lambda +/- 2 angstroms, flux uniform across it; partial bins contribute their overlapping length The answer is 349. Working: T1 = 3.49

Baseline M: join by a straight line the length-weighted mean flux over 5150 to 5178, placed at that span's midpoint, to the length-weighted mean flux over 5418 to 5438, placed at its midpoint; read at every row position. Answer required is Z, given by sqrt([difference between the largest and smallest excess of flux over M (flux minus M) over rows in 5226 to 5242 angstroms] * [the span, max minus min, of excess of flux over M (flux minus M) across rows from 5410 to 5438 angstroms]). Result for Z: 0.43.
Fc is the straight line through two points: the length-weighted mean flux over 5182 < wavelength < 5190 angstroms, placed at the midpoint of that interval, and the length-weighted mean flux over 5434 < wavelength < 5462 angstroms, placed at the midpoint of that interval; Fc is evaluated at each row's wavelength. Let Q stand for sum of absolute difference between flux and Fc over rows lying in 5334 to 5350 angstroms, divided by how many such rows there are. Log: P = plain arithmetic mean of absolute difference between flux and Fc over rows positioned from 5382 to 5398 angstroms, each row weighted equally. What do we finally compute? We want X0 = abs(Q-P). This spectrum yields 0.04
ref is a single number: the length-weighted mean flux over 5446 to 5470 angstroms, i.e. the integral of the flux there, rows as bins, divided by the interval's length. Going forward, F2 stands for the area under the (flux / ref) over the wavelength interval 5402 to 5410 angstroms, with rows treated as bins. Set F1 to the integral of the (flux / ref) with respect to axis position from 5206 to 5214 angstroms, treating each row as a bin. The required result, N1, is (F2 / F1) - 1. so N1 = 0.52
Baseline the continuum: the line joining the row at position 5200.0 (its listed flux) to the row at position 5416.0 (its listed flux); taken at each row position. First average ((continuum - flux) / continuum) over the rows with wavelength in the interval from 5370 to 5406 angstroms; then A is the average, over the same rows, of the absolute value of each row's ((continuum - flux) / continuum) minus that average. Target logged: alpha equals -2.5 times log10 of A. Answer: 3.07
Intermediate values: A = 0.059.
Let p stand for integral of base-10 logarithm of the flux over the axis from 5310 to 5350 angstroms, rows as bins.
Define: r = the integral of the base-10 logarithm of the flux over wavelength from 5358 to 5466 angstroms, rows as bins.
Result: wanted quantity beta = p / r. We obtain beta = 0.35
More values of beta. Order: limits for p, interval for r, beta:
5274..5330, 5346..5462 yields 0.47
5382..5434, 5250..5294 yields 1.30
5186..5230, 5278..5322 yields 0.72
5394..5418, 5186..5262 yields 0.37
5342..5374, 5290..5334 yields 0.74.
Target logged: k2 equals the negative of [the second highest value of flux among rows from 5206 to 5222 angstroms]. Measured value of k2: -2.5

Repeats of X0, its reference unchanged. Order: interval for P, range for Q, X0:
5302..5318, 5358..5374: 0.47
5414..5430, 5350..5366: 0.36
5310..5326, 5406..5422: 0.59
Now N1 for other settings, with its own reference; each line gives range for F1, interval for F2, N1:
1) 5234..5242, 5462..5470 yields 0.15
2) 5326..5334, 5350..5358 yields 0.21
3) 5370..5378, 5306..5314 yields 0.11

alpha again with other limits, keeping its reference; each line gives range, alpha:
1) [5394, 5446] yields 3.41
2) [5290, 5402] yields 2.96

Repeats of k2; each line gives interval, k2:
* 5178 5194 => -1.8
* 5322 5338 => -3.0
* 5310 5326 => -3.4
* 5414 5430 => -3.4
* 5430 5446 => -3.3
